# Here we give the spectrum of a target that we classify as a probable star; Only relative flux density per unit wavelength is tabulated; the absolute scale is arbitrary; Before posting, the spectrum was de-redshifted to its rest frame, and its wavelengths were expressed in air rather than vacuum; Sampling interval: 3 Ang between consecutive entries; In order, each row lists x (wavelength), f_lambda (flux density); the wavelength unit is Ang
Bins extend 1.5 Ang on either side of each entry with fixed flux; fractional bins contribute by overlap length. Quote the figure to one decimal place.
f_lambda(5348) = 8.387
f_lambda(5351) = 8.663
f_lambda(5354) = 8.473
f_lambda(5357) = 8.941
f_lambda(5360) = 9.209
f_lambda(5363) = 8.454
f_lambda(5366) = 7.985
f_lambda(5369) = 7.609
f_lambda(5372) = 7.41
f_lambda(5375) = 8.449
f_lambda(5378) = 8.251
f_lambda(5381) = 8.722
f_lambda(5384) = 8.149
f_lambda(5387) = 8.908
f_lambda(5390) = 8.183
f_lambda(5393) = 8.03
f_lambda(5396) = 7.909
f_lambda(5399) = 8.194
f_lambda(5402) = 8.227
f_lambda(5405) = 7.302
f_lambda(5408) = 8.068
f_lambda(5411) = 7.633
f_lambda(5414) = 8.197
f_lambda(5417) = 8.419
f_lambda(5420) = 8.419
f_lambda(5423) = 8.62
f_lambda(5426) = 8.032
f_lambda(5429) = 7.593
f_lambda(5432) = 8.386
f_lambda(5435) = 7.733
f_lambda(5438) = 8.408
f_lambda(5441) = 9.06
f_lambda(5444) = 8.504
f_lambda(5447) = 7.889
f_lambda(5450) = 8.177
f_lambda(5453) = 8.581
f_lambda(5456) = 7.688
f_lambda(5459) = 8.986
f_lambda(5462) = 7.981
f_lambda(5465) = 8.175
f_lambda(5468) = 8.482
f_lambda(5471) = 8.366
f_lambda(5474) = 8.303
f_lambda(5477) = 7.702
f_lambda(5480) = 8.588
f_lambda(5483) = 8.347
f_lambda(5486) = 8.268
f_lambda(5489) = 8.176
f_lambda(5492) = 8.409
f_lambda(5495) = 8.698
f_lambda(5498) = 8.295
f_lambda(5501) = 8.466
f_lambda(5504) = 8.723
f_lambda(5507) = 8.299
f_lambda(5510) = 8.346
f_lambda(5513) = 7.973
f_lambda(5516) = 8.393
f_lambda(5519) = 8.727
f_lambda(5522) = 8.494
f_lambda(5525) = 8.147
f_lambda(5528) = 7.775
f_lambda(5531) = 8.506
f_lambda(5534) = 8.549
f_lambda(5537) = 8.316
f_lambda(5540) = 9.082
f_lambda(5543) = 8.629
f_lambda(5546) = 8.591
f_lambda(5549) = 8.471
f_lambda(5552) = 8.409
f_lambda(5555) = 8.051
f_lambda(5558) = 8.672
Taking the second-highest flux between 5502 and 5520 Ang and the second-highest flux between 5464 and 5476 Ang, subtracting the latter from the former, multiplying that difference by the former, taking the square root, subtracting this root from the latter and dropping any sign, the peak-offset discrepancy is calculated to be 6.6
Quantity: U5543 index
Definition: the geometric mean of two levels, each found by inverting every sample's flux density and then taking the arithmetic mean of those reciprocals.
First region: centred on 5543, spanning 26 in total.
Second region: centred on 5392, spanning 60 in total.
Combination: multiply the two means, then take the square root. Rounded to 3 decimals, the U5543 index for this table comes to 0.120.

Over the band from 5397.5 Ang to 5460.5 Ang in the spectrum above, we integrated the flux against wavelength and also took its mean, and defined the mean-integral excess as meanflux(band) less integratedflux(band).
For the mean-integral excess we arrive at -508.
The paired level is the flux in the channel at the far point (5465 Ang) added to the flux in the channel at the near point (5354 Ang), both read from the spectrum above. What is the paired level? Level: 16.6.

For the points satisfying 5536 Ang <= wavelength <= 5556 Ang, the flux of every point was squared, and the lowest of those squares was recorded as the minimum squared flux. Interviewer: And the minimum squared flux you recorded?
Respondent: 65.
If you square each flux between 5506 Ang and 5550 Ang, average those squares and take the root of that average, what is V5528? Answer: 8.43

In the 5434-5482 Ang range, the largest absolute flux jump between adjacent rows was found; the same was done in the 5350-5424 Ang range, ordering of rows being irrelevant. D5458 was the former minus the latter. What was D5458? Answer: 0.26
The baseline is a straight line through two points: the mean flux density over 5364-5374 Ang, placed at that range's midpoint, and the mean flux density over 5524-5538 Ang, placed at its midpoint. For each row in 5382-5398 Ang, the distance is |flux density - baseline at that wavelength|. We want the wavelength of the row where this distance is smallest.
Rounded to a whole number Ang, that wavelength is 5396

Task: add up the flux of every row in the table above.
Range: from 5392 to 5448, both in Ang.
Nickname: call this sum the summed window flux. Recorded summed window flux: 155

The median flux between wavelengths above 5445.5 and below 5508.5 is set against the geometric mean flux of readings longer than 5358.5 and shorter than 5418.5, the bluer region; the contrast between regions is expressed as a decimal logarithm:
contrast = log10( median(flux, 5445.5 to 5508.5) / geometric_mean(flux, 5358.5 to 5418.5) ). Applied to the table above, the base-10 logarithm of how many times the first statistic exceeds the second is 0.0079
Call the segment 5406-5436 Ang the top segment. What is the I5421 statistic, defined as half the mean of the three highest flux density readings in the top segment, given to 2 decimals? 4.24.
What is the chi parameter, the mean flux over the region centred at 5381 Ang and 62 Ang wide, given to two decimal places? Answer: 8.23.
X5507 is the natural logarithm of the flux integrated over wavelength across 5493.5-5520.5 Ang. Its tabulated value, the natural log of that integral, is 5.43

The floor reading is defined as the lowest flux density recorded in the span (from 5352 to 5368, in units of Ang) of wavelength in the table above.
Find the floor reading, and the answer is 7.985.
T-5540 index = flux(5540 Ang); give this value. 9.082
